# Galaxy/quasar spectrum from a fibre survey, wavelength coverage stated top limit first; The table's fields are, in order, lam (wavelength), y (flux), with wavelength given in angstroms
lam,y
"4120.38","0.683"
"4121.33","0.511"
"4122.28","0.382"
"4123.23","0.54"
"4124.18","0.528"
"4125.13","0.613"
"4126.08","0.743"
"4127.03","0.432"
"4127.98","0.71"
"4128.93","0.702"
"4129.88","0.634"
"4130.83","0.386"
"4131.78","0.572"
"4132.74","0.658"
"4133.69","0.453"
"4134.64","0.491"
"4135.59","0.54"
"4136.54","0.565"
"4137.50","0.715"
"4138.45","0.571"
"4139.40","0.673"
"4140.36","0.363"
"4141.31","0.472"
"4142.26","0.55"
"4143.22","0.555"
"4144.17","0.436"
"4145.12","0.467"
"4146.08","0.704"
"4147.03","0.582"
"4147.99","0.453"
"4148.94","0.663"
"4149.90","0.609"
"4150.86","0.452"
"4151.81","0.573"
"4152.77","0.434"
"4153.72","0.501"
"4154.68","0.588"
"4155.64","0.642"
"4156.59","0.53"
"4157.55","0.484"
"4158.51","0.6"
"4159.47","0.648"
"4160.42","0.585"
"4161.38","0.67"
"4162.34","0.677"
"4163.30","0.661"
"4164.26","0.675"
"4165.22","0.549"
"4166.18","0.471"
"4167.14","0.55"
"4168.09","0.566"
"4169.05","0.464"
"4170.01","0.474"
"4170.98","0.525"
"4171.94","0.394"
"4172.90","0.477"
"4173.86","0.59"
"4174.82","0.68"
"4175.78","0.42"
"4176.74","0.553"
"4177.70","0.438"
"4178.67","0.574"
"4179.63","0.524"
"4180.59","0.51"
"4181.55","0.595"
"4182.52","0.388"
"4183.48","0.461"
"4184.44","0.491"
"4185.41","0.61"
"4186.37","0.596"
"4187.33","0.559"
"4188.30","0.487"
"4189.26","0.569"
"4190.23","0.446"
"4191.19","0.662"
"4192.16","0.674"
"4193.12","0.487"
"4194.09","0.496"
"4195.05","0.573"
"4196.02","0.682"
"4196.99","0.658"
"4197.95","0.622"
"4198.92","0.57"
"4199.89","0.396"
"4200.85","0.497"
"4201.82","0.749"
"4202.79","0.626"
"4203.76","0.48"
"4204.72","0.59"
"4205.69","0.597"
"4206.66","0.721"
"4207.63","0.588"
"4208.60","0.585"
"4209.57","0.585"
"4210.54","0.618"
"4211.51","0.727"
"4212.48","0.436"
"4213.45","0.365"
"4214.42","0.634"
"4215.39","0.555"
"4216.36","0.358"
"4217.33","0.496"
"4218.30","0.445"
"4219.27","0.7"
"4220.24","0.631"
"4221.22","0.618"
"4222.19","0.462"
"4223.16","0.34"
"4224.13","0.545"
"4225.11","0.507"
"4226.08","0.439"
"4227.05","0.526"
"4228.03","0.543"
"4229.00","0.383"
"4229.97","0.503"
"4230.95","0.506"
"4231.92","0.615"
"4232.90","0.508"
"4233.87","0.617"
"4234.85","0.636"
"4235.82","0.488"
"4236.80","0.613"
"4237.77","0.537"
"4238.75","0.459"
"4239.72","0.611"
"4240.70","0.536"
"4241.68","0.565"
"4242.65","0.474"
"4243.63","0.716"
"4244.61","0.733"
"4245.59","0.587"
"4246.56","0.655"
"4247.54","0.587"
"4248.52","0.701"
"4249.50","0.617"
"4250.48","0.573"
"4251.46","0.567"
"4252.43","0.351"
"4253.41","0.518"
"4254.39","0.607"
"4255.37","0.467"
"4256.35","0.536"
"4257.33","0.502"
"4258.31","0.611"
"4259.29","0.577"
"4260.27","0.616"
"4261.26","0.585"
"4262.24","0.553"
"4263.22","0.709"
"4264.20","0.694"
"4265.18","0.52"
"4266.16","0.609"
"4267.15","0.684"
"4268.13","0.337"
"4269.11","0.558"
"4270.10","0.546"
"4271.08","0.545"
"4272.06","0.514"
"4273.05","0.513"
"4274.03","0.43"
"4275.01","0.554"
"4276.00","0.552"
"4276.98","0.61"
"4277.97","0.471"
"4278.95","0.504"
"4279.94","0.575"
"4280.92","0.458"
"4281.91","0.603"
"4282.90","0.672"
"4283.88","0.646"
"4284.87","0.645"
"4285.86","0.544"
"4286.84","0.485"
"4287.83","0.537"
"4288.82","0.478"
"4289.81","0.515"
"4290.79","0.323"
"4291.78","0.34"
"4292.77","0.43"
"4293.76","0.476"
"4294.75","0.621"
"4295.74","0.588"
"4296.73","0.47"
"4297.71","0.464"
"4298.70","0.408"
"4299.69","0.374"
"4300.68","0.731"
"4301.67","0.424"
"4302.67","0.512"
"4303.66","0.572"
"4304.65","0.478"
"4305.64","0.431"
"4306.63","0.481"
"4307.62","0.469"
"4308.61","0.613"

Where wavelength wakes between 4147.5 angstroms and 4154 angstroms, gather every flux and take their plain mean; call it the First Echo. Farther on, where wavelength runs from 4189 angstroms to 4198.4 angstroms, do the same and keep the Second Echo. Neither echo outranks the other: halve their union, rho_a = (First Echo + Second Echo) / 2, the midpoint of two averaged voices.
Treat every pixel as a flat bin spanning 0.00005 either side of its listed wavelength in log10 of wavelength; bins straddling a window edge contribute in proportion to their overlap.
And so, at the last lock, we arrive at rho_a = 0.557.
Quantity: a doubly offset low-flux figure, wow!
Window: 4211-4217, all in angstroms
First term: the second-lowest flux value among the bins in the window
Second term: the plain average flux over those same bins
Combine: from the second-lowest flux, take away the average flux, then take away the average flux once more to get -0.66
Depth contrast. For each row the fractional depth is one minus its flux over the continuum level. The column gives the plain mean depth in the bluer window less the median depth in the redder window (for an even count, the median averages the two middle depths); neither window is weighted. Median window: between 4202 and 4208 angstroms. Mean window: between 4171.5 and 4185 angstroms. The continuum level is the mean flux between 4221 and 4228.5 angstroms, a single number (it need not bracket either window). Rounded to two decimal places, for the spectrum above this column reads 0.17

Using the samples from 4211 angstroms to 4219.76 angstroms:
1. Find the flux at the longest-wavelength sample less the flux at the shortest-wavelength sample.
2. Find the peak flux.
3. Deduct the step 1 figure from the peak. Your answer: 0.75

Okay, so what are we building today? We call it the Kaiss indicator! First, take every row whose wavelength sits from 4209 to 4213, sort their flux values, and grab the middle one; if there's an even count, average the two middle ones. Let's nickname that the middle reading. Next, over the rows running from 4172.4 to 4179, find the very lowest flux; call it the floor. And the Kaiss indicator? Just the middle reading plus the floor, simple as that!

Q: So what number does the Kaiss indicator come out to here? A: 1.02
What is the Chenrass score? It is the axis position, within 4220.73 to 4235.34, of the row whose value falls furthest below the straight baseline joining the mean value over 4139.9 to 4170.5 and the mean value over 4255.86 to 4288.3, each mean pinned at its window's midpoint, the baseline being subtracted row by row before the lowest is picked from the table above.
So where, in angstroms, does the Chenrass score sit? 4223.16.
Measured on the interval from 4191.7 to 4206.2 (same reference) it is 4199.89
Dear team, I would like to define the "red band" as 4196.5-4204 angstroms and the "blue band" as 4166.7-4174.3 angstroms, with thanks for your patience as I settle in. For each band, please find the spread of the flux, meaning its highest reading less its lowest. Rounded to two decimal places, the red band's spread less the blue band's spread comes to 0.16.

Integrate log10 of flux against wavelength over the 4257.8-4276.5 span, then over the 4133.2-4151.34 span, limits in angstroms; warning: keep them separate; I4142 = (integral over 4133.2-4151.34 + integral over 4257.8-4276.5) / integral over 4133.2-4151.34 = 1.96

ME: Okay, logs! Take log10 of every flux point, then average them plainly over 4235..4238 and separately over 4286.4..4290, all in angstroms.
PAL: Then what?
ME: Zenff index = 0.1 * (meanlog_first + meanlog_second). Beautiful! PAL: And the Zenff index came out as -0.056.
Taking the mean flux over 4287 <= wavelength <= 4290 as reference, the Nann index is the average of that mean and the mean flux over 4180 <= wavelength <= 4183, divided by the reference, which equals 0.99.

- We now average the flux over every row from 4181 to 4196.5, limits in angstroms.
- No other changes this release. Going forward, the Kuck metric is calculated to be 0.548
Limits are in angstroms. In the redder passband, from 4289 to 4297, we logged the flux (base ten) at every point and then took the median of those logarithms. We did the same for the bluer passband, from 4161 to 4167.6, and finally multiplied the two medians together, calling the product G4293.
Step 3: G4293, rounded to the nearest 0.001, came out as 0.058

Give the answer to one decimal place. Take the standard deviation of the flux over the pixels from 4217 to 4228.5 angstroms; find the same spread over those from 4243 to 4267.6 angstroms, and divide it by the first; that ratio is 0.9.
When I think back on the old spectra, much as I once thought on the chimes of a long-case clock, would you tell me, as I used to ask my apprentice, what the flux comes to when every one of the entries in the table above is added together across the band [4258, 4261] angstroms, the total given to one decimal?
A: 1.8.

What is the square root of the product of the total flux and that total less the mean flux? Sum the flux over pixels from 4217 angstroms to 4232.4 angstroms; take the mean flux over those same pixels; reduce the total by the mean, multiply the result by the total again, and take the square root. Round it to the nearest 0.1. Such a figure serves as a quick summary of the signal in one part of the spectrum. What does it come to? 8.0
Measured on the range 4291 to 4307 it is 7.6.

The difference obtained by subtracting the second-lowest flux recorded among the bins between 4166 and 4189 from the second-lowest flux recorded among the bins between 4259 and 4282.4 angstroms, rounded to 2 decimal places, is 0.04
